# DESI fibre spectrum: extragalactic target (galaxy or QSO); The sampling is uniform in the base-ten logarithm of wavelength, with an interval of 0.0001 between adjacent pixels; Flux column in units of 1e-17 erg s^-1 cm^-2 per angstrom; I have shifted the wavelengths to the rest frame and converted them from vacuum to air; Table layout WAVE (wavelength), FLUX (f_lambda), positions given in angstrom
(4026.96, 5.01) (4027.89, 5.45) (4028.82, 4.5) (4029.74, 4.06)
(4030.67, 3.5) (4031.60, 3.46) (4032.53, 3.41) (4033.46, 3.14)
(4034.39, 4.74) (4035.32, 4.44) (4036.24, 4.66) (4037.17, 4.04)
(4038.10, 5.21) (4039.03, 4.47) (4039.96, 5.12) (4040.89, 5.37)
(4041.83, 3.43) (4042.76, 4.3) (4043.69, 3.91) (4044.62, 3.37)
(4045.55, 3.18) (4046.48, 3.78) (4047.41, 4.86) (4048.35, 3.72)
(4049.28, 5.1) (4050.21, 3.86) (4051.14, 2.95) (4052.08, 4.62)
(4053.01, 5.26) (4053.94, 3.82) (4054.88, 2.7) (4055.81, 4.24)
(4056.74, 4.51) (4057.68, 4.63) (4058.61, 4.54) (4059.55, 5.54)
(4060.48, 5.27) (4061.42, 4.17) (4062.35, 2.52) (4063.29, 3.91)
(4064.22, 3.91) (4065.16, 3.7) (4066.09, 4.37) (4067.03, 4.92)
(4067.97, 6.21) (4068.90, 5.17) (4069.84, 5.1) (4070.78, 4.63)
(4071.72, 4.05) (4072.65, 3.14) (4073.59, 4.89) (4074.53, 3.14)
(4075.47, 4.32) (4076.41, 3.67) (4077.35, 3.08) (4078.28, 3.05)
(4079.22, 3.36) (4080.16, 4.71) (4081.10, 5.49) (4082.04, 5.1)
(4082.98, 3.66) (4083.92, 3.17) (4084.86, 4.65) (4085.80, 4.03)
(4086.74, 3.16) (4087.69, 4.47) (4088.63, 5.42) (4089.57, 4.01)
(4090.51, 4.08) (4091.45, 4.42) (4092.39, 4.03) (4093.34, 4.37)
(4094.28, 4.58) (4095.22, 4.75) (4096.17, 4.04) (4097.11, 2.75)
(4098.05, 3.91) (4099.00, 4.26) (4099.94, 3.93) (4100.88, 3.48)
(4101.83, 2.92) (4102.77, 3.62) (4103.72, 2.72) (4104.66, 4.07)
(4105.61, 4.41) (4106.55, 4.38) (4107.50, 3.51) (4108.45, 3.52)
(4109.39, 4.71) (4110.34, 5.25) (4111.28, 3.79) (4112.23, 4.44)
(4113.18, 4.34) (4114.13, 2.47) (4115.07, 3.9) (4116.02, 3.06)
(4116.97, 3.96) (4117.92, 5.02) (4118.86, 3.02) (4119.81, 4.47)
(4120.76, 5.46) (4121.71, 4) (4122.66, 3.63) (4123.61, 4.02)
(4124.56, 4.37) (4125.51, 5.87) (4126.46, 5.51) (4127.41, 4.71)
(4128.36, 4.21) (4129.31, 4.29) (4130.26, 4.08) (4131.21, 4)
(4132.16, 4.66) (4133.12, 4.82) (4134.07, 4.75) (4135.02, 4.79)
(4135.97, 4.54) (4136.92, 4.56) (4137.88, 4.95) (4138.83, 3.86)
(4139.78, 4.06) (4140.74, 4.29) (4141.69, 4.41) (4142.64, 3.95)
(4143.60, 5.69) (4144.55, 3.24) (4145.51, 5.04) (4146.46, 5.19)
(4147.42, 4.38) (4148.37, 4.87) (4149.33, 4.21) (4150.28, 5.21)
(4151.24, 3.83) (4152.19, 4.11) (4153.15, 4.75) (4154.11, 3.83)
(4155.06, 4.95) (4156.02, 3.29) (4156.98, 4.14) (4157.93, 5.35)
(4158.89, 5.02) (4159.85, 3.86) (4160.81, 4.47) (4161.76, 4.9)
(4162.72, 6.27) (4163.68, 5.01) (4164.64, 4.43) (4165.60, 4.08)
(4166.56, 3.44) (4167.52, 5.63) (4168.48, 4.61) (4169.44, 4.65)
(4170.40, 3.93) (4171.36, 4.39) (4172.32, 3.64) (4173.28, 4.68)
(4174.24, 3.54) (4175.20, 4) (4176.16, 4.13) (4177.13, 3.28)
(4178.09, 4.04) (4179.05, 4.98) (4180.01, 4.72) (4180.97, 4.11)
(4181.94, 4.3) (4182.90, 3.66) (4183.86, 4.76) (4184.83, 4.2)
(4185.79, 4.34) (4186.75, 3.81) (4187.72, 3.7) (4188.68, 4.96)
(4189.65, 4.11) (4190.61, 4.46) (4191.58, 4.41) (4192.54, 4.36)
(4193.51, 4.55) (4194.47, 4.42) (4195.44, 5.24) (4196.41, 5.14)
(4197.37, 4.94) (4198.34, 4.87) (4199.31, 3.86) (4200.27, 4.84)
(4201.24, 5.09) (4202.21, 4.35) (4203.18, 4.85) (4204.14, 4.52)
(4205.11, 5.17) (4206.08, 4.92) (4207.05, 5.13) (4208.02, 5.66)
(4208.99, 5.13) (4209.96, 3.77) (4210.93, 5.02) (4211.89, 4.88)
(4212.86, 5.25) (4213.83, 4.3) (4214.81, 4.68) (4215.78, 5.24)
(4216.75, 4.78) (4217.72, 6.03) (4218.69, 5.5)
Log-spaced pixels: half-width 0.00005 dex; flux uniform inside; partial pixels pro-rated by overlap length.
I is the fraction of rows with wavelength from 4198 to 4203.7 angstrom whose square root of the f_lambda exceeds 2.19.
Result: 0.67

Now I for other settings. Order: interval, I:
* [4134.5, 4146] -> 0.25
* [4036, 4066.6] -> 0.24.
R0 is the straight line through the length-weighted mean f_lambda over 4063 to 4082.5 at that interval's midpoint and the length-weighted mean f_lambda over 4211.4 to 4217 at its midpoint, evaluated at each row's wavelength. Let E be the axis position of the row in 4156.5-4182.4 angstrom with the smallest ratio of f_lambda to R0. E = 4177.13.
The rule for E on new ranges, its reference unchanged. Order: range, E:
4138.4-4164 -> 4144.55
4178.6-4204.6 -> 4182.90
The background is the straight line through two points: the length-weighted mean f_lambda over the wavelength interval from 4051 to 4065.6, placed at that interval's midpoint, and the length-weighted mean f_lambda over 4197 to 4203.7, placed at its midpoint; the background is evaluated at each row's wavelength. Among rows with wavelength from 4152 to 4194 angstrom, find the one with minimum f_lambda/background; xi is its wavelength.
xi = 4177.13 angstrom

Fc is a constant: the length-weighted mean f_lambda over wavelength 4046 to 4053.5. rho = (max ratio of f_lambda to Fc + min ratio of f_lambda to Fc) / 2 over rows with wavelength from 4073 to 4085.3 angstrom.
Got 1.00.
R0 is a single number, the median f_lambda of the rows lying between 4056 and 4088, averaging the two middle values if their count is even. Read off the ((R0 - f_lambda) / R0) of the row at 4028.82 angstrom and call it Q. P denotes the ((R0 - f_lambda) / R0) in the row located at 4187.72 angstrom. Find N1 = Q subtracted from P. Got 0.18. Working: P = 0.15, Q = -0.04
